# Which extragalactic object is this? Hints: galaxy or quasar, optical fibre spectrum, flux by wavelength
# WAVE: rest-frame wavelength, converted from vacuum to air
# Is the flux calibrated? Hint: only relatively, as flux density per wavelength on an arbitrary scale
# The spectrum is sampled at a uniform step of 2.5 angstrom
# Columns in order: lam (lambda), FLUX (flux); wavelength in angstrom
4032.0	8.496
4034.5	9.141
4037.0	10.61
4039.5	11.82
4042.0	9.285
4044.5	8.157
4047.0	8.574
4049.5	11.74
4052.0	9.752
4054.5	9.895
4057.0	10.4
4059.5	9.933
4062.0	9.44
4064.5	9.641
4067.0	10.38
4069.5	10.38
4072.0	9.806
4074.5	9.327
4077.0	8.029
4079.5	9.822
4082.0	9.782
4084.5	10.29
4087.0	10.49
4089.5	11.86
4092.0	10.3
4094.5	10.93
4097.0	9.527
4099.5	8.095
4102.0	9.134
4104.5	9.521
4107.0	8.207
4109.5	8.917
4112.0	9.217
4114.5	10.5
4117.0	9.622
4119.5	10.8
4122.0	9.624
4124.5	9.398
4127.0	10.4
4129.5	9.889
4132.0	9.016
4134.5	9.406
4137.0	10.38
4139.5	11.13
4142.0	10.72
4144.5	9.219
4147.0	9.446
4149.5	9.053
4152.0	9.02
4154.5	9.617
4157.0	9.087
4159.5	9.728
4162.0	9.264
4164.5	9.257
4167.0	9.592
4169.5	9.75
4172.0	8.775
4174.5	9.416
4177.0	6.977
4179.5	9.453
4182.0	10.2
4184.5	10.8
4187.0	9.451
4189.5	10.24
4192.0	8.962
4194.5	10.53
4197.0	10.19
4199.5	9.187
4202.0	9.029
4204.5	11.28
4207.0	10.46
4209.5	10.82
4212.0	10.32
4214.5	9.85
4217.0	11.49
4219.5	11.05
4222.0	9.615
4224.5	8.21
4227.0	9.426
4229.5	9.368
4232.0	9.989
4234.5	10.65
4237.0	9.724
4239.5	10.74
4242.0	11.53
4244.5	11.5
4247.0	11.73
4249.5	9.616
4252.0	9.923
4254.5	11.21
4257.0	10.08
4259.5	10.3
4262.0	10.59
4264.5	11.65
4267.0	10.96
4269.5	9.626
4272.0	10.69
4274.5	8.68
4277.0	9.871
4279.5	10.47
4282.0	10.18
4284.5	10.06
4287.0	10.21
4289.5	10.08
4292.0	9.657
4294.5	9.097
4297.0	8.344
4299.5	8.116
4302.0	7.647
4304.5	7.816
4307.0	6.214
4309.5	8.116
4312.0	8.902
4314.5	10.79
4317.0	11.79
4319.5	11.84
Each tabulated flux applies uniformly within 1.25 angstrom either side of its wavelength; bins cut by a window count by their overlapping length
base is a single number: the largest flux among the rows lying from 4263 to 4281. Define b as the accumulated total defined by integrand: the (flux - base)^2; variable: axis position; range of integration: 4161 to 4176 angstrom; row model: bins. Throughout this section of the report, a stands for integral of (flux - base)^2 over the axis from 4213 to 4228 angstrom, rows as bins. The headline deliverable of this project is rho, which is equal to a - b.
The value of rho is -25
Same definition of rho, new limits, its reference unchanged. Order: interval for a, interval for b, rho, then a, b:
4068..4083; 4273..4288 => 25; 75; 50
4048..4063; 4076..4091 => -14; 41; 55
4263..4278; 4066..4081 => -28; 43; 72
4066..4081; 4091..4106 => -7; 72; 78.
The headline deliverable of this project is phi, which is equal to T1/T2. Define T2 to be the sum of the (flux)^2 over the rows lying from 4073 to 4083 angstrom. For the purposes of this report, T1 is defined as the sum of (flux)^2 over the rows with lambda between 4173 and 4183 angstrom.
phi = 0.96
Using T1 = 331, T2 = 344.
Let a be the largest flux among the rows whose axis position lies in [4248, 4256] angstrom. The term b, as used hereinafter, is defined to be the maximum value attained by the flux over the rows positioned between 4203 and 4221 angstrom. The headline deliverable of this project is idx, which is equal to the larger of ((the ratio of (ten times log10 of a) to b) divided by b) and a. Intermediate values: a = 11.21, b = 11.49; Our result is 11.2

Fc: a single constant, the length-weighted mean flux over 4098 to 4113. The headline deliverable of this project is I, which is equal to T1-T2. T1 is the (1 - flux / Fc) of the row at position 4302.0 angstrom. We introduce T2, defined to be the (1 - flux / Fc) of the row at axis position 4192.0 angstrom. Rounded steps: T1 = 0.14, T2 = -0.01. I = 0.15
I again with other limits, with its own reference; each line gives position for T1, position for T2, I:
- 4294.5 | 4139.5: 0.23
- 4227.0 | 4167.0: 0.02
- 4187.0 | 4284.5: 0.07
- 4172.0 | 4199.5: 0.05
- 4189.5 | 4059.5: -0.03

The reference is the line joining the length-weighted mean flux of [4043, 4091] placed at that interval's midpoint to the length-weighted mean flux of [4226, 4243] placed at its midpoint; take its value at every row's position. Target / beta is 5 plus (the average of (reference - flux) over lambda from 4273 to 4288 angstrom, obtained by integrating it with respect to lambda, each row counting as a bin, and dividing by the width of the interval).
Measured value 5.36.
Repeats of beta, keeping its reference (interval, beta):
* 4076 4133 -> 5.23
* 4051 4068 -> 4.95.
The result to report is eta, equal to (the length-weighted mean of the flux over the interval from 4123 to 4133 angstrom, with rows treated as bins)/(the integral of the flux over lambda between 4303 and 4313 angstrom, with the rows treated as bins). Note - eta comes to 0.125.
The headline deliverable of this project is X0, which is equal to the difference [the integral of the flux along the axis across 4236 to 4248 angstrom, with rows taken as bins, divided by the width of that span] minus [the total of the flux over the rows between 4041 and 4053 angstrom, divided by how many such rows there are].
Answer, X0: 1.6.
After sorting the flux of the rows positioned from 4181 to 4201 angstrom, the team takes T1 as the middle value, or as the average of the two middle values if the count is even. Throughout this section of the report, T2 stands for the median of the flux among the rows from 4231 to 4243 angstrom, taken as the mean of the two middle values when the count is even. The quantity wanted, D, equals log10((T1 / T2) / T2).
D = -1.05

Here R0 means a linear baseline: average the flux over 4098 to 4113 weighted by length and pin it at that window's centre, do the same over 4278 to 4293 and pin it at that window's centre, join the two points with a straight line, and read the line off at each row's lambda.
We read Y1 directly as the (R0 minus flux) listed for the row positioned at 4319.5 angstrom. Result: -1.5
